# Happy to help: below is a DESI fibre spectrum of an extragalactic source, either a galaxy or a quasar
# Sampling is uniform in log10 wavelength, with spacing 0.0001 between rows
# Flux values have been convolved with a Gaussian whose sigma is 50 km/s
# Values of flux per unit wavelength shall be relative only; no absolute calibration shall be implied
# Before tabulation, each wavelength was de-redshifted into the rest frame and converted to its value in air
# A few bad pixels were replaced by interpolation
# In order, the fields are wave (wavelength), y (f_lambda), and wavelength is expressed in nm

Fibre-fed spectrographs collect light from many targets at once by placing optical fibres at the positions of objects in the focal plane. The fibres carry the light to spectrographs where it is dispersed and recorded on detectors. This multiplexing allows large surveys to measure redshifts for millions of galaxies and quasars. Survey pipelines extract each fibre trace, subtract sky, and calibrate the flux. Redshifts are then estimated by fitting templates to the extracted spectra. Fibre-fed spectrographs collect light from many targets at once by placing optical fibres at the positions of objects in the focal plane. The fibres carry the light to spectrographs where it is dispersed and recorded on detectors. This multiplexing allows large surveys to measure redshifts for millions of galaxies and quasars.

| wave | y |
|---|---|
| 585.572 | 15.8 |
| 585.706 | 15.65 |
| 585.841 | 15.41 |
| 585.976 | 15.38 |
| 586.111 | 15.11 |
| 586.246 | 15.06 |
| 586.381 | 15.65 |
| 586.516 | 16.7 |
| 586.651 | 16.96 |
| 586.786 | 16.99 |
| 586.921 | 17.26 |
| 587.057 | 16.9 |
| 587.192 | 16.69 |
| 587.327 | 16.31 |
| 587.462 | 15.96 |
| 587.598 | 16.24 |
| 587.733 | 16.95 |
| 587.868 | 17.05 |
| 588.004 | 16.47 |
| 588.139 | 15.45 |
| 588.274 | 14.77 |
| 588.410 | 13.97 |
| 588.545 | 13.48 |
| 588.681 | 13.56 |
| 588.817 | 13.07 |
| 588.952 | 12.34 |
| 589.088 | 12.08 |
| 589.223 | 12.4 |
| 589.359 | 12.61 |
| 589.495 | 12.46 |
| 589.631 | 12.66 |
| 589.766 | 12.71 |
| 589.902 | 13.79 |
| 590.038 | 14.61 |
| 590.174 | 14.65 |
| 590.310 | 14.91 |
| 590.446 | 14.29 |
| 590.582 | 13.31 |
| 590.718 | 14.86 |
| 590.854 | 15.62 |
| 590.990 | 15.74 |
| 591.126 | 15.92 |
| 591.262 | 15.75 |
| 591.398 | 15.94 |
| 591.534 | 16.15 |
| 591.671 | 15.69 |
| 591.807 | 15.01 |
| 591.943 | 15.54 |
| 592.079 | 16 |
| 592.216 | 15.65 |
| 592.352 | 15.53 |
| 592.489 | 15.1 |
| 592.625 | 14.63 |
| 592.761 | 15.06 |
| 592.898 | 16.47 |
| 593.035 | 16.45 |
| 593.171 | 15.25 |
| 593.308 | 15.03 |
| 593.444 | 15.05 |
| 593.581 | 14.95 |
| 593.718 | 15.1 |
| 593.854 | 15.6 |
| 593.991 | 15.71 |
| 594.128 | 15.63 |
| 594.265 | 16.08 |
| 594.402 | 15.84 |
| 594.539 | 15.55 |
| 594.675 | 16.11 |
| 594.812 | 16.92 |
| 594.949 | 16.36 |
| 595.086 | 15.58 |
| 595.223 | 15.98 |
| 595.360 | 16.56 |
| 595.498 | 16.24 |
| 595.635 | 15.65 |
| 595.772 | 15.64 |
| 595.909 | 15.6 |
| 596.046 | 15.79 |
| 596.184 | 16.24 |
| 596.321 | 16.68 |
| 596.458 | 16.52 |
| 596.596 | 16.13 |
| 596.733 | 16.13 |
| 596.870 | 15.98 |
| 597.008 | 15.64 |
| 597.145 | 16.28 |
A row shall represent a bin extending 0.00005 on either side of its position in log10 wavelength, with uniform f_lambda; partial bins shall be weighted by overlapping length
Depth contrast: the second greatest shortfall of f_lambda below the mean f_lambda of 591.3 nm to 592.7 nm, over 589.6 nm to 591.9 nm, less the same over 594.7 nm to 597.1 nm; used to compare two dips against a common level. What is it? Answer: 2.9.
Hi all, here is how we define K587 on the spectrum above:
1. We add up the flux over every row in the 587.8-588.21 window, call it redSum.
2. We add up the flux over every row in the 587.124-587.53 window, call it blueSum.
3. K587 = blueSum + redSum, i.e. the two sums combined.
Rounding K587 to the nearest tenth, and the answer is 97.9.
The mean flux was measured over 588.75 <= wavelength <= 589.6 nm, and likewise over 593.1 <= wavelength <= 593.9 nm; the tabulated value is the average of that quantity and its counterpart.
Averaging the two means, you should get 13.8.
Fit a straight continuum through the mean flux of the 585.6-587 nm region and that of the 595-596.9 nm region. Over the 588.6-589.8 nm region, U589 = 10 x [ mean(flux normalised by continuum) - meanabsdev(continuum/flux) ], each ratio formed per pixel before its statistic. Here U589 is 7.6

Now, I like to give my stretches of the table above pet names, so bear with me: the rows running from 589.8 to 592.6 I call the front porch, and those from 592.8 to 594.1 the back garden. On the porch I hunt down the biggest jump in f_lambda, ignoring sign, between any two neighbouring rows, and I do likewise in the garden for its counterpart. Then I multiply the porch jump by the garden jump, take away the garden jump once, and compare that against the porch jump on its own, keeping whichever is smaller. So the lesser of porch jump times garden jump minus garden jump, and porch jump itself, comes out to 0.7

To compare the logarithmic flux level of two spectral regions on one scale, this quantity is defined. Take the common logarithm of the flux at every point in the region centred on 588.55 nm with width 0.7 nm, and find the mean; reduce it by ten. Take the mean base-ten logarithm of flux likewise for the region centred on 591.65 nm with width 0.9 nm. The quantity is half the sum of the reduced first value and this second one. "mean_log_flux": -3.83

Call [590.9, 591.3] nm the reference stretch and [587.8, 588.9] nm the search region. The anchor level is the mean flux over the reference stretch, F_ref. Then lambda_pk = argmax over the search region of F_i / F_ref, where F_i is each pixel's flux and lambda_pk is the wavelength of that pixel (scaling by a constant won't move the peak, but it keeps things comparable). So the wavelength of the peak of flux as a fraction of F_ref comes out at 587.868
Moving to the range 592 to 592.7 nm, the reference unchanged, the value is 592.079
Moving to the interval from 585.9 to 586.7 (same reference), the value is 586.651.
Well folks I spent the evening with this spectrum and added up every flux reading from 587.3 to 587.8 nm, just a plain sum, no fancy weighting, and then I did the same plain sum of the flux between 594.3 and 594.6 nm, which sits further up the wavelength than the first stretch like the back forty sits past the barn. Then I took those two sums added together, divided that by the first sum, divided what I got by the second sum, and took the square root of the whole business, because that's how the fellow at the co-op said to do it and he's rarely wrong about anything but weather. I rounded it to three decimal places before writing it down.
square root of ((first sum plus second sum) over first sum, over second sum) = 0.217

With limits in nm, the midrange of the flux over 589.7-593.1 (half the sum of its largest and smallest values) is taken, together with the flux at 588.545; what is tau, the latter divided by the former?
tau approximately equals 0.92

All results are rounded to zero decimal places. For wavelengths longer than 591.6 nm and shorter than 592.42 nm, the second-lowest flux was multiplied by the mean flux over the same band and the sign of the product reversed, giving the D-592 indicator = -242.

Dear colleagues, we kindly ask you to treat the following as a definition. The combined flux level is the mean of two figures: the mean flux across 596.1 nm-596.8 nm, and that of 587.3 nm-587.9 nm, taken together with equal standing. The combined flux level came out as 16.4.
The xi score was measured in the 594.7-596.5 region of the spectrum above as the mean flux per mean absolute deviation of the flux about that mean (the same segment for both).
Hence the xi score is 41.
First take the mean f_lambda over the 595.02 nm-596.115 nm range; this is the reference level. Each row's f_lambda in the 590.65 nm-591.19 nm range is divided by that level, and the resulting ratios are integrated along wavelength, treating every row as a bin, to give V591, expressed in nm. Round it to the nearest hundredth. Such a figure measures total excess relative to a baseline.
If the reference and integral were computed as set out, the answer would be 0.53 nm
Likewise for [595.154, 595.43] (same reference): 0.28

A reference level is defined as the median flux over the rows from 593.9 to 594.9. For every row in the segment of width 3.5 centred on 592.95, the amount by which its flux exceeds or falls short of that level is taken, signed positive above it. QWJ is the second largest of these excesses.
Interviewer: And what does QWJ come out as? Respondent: 0.6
